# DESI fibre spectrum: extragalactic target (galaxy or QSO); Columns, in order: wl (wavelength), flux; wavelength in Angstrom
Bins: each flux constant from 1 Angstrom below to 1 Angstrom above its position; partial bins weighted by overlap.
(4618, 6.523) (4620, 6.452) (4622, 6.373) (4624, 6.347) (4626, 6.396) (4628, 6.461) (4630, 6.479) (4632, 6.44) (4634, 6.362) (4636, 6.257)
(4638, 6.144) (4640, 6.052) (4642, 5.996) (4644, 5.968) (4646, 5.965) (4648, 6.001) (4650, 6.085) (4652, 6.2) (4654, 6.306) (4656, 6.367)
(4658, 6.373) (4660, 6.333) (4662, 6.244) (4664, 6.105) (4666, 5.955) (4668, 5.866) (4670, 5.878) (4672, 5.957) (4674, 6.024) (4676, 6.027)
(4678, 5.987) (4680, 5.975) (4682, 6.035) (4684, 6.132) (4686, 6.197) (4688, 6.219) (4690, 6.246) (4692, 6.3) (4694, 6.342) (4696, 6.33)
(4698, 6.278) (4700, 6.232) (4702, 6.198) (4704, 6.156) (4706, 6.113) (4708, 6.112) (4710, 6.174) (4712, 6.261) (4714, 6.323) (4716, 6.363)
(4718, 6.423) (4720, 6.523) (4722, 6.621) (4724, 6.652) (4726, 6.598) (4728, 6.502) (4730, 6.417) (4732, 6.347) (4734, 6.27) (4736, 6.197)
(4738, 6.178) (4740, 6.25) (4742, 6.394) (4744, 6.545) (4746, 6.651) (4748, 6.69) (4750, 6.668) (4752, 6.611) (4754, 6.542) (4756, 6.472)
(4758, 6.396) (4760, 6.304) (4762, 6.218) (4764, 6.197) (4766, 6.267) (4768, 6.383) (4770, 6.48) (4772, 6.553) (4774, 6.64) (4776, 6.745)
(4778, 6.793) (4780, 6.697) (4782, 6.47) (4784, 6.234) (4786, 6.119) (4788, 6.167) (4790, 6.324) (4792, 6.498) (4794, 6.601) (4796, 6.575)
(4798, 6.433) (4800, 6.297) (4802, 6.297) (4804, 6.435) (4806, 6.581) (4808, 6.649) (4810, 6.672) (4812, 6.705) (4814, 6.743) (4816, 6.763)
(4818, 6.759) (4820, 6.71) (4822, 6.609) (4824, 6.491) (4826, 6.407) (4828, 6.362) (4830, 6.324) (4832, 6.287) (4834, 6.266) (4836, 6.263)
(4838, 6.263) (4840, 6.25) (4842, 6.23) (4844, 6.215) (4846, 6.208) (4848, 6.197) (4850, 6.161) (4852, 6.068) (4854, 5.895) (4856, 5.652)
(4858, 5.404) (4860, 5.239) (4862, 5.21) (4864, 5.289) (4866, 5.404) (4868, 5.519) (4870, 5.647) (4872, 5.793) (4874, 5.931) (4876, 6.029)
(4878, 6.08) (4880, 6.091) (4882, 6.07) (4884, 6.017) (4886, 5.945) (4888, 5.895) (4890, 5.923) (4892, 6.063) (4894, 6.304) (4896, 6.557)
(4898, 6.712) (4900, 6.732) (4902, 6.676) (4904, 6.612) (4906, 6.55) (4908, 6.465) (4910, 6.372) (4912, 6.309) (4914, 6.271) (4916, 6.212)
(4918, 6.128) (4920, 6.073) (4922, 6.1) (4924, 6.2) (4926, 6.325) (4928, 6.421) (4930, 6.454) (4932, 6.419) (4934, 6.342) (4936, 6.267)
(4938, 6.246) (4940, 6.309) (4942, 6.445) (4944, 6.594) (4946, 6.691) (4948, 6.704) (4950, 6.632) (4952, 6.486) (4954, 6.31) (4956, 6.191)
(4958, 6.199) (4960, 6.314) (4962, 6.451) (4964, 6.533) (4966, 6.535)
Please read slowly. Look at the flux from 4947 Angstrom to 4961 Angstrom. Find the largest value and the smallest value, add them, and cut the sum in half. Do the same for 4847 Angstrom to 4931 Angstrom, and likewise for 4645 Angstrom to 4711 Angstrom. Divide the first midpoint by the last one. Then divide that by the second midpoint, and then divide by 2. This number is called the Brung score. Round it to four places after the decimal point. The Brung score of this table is 0.0882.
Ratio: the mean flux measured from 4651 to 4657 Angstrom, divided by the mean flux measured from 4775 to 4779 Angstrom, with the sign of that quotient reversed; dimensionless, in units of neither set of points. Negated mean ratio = -0.93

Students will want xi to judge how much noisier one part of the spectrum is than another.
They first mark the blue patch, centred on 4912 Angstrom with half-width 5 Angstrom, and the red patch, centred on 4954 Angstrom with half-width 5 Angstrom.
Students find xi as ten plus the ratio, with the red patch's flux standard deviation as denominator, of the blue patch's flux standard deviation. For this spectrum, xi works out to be 10.5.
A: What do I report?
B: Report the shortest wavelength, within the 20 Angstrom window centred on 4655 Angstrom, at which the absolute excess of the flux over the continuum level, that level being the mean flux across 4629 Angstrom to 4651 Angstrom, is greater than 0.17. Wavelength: 4646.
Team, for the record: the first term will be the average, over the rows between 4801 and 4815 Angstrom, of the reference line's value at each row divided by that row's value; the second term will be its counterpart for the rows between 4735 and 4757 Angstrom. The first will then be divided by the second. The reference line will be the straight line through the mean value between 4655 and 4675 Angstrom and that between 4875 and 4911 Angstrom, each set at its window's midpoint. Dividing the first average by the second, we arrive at 0.99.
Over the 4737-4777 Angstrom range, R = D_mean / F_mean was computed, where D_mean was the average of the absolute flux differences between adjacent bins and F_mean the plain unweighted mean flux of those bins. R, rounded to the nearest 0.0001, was 0.0127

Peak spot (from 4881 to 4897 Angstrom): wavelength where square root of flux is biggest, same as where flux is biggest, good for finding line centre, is 4896 Angstrom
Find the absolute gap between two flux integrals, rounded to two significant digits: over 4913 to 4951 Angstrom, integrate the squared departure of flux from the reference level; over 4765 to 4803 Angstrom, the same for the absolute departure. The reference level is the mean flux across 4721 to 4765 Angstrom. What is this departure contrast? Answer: 4.6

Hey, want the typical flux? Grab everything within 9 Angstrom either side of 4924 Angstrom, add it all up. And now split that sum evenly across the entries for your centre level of 6.26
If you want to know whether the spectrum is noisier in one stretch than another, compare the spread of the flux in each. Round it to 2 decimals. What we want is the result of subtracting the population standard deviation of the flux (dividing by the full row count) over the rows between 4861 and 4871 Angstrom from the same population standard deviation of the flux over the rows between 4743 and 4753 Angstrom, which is -0.11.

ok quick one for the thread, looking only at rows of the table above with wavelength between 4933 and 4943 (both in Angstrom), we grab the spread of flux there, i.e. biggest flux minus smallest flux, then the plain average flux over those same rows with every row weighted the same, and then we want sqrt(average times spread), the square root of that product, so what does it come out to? 1.12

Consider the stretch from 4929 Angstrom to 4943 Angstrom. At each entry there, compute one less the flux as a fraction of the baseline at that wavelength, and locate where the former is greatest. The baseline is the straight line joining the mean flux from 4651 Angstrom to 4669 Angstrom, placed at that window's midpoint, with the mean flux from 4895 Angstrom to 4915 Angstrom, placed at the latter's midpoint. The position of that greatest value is 4938 Angstrom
